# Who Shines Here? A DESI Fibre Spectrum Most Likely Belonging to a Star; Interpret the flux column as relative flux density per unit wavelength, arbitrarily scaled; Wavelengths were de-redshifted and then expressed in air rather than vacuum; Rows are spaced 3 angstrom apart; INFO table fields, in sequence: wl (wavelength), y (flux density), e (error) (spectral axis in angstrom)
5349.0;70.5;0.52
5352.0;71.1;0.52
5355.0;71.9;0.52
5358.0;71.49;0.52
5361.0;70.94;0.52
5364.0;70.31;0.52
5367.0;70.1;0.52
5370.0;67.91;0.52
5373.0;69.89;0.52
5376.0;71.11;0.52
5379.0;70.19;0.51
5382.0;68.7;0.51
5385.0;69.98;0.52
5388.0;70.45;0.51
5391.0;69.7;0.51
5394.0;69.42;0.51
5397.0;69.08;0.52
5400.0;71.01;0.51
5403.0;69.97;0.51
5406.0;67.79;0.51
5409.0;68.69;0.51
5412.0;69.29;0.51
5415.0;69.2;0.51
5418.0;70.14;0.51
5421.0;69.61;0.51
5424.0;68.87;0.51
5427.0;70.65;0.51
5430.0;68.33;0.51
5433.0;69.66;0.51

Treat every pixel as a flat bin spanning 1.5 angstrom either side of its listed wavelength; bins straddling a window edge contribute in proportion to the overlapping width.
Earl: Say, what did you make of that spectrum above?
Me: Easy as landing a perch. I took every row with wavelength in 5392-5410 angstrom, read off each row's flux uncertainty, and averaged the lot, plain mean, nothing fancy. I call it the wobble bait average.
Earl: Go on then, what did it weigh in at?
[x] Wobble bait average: 0.5117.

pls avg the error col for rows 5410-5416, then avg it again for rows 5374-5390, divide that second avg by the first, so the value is 1.01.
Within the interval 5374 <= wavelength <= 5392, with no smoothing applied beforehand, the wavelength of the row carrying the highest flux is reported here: 5376.0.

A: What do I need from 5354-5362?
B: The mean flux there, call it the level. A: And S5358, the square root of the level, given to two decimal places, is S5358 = 8.45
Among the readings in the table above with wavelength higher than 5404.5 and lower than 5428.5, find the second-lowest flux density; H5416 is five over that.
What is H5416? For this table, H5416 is 0.0728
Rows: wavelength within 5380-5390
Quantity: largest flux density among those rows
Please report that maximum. 70.45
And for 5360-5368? 70.94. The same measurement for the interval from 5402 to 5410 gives 69.97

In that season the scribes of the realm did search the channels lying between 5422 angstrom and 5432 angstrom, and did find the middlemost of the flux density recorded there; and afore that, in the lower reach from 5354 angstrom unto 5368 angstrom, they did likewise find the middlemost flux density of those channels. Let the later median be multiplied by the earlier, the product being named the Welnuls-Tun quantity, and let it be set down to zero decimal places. 4886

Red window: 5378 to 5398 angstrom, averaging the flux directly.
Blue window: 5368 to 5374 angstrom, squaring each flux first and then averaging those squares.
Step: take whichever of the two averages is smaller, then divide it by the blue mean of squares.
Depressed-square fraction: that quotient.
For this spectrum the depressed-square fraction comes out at 0.0147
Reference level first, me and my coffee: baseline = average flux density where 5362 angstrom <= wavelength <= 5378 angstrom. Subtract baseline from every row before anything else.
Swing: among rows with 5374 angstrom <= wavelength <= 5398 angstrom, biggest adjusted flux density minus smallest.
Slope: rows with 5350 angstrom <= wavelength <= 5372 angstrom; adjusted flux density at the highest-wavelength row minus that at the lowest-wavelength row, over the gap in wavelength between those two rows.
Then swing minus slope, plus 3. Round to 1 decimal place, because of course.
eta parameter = 5.6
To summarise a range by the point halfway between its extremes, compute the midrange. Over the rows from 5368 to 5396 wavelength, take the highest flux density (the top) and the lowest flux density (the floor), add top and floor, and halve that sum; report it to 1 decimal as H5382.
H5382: 69.5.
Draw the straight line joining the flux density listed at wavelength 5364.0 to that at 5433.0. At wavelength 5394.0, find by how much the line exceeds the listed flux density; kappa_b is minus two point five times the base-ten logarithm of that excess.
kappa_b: 0.5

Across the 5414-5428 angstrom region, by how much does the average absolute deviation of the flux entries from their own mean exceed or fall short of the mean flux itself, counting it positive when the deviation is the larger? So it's -69.1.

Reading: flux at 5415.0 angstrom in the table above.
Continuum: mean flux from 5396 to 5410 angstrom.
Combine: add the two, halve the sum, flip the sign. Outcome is -69.3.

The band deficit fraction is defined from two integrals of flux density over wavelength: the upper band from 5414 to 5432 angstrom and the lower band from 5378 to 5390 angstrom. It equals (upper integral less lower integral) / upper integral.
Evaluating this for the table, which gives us 0.33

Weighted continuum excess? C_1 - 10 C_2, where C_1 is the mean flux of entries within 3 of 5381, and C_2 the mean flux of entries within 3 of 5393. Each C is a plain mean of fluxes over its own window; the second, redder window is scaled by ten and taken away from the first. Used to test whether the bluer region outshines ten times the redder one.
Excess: -626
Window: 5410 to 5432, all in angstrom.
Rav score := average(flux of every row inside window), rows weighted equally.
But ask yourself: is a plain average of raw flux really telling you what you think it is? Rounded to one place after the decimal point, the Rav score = 69.4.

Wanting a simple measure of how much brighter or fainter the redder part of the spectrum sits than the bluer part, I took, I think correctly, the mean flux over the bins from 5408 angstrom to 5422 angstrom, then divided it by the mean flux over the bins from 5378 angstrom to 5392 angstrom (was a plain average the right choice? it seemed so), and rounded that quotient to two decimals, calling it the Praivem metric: 0.99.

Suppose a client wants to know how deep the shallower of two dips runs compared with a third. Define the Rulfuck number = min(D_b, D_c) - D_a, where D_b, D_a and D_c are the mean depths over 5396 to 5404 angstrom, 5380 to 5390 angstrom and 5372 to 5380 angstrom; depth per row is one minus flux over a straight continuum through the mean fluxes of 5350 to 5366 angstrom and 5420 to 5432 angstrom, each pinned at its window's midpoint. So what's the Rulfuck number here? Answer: -0.010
